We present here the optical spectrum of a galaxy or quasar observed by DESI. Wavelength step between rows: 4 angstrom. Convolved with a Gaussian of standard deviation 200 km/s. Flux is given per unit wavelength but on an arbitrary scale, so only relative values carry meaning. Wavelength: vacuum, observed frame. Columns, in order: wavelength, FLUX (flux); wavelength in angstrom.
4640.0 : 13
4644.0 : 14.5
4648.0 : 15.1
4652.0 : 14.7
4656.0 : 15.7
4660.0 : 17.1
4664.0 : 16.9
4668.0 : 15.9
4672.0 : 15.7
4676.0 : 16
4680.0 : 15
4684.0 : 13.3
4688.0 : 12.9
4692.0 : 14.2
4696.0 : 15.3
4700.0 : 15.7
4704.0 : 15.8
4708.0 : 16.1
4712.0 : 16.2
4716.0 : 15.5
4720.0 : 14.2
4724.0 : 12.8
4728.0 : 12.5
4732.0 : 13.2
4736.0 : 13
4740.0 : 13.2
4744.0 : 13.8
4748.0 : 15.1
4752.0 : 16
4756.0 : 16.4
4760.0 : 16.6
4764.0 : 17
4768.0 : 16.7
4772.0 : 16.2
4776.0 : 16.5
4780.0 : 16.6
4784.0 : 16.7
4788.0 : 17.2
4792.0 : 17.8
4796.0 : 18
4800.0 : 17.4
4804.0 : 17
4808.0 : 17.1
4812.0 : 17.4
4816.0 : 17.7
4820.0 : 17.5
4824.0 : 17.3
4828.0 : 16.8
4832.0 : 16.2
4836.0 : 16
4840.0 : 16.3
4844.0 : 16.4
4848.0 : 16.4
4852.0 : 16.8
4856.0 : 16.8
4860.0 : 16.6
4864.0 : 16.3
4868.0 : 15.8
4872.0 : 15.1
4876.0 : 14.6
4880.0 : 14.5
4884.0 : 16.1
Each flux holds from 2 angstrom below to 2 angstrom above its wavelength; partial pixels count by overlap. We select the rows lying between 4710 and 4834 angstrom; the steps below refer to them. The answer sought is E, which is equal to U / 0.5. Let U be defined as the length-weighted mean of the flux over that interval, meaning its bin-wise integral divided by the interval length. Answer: 32.0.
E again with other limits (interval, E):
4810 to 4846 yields 33.7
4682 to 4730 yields 29.1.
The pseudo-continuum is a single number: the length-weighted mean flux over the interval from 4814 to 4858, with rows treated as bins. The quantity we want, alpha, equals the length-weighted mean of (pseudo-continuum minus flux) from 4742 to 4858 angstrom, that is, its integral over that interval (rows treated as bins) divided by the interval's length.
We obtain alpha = 0.1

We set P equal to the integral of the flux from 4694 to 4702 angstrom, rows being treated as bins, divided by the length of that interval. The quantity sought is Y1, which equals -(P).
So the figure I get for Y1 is -15.5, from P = 15.5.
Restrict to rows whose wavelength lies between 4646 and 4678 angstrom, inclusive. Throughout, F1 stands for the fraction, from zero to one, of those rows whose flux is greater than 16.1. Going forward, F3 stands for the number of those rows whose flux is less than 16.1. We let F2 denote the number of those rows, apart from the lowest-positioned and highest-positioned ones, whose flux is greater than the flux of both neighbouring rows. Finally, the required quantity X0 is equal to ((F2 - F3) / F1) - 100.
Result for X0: -120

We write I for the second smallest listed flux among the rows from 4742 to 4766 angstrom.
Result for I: 15.1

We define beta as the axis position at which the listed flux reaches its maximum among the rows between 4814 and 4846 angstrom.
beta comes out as 4816.0 angstrom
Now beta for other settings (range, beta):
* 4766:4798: 4796.0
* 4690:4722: 4712.0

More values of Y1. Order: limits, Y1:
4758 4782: -16.6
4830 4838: -16.1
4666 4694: -14.7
